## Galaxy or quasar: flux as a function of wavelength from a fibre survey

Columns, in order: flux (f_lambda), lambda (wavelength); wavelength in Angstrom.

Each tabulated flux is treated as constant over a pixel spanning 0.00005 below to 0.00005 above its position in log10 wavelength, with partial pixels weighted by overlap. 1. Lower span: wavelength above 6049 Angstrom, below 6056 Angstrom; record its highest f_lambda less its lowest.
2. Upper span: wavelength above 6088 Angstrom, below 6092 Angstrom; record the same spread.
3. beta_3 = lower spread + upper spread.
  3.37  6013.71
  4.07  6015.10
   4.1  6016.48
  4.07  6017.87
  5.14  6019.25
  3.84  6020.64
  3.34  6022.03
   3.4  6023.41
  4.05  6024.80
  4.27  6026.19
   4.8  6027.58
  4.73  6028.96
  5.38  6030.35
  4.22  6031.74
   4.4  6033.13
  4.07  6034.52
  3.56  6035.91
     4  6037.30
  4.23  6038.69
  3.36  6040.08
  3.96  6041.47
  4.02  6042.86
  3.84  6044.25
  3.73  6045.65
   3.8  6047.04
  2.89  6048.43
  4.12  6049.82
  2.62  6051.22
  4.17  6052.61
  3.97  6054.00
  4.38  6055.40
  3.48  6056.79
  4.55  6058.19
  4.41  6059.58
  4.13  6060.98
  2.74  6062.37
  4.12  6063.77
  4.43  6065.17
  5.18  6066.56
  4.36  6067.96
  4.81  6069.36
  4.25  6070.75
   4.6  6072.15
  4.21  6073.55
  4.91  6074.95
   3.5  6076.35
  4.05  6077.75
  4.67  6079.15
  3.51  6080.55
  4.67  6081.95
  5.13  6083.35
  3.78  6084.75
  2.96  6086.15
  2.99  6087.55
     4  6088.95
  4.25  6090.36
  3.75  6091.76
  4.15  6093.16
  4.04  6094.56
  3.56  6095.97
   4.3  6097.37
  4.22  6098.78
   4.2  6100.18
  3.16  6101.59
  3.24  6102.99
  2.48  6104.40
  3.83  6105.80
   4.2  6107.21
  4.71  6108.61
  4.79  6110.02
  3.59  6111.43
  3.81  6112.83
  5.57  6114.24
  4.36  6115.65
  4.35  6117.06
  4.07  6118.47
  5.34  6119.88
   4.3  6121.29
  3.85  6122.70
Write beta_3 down 2.3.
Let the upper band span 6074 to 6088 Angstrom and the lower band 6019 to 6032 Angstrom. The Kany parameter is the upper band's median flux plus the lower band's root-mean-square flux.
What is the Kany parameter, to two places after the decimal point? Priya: 8.28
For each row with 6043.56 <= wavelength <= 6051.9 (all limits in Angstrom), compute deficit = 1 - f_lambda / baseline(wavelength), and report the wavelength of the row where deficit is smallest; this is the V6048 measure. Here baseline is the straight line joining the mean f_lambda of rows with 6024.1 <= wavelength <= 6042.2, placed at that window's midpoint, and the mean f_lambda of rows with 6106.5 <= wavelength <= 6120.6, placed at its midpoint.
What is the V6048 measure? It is 6049.82 Angstrom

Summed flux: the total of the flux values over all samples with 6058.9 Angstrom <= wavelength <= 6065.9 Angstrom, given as 19.8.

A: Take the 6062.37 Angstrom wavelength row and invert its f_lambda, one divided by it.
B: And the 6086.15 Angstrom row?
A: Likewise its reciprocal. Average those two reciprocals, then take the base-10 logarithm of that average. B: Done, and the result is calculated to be -0.454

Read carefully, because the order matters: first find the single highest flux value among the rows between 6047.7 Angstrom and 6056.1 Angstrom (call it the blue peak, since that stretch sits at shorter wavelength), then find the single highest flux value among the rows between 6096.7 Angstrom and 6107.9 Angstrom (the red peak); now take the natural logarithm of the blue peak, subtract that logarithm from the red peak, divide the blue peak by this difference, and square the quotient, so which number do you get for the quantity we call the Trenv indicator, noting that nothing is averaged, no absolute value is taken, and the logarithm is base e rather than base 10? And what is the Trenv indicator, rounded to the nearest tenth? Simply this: 2.4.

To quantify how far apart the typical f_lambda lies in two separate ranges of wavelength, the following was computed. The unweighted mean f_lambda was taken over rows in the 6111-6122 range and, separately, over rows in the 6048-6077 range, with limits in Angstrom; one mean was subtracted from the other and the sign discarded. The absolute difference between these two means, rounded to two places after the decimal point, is 0.34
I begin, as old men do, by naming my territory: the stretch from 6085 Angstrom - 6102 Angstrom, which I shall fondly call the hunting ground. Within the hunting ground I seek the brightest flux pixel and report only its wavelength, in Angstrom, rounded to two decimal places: 6097.37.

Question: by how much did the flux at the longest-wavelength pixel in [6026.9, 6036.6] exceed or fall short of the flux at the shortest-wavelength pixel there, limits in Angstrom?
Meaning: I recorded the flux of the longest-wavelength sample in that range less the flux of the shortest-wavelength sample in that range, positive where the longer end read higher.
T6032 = -1.2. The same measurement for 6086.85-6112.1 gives 0.6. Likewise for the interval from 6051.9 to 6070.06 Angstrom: 0.6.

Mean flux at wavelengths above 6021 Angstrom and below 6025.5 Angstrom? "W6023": 3.6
